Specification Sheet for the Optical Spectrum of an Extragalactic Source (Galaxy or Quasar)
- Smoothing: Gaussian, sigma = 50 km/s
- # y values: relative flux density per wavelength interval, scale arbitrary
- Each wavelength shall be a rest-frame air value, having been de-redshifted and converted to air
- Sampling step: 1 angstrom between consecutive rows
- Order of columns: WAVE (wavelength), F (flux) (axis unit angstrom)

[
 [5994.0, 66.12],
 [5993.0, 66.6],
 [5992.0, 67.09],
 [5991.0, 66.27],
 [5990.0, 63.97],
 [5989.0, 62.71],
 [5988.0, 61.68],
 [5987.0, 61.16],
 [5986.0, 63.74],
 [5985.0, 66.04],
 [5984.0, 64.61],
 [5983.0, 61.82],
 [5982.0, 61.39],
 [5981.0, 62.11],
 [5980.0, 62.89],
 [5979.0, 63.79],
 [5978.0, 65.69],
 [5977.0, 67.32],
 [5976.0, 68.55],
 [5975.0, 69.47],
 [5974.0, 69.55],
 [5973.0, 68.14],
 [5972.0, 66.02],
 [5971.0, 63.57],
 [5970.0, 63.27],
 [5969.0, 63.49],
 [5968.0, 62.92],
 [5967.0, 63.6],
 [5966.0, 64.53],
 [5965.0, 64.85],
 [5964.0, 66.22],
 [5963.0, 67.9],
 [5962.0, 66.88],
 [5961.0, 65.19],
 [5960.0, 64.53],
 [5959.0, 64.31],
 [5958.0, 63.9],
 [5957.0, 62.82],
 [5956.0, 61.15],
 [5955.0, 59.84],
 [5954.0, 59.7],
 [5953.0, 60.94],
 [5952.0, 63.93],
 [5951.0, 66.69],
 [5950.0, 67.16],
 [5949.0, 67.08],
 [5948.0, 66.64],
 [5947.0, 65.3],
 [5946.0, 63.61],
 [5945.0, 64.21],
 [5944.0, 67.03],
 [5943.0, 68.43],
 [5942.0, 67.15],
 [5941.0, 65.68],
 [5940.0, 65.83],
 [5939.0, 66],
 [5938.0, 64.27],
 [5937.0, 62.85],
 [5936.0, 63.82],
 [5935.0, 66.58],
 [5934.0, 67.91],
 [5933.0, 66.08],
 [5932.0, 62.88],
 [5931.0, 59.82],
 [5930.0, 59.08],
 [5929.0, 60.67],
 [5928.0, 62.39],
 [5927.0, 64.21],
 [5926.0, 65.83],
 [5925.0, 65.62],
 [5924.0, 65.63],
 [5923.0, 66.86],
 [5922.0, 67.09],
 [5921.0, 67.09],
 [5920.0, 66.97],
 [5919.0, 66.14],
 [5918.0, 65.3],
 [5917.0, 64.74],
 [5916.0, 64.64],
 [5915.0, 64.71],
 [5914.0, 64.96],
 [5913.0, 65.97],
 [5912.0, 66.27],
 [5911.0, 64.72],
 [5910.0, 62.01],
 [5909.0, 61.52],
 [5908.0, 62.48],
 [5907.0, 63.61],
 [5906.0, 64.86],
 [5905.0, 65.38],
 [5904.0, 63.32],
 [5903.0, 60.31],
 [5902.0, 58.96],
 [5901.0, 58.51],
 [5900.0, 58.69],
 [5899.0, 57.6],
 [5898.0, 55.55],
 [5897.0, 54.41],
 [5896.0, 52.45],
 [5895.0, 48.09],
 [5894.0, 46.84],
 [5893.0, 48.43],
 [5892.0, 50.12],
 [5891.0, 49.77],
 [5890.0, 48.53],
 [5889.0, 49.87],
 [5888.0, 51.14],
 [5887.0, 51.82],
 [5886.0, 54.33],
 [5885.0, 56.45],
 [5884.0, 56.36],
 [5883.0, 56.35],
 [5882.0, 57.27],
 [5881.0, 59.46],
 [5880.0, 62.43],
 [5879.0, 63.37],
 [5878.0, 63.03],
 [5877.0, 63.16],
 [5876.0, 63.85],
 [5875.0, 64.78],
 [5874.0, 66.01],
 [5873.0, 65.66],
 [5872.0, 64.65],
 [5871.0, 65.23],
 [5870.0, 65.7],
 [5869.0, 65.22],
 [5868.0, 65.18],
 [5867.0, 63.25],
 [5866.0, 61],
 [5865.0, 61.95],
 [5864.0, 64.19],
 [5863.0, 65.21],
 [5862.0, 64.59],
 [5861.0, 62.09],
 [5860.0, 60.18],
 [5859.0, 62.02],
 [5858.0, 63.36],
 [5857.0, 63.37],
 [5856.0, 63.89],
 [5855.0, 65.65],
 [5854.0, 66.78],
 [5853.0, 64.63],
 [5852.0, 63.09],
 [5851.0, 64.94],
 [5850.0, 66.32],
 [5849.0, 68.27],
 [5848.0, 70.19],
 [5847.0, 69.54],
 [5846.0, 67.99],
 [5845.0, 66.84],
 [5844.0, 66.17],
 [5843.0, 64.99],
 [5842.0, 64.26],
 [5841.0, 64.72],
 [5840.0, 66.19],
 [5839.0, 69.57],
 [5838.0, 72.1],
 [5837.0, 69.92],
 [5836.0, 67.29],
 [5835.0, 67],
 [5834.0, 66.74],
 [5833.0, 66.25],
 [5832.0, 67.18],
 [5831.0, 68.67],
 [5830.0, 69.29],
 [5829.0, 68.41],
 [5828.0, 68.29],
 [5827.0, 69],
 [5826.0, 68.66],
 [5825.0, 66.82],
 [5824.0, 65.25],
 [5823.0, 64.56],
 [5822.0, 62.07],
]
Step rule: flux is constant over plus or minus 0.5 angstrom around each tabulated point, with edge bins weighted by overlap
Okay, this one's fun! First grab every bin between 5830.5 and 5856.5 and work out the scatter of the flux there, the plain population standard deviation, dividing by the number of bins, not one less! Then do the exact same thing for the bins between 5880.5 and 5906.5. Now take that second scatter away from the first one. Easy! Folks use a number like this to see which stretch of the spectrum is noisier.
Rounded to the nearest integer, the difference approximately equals -3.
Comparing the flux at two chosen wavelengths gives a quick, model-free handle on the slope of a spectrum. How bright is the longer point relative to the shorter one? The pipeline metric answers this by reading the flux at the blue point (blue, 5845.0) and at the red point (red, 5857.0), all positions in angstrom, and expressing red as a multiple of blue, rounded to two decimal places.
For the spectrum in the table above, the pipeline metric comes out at 0.95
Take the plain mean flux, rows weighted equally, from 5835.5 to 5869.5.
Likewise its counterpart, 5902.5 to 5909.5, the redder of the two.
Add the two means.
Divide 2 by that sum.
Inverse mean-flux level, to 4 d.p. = 0.0156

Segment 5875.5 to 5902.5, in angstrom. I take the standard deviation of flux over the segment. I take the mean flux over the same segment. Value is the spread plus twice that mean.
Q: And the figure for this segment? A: 116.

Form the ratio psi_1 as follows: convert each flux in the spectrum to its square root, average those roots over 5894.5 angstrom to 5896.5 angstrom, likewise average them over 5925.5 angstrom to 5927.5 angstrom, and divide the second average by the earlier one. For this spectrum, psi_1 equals 1.14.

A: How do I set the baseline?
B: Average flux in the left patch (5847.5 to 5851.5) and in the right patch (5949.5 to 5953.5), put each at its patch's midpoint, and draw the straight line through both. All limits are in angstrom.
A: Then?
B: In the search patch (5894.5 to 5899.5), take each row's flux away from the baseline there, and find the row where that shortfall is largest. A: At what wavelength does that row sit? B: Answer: 5895.0 angstrom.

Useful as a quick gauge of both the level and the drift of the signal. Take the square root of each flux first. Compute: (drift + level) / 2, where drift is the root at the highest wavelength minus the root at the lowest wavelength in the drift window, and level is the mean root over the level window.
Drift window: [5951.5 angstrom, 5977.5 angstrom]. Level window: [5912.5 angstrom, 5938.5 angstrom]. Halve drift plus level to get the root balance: 4.13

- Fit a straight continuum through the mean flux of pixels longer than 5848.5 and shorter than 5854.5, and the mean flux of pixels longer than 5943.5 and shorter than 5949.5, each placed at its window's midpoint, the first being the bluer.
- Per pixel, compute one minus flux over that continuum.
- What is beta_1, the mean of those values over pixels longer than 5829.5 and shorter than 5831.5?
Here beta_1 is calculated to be -0.050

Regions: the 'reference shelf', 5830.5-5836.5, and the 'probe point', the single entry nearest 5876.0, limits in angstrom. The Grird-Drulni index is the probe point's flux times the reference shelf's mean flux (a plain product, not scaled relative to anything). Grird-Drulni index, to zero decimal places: 4290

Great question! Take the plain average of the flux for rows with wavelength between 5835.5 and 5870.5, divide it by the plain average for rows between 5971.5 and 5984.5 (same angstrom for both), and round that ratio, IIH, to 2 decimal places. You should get 1.00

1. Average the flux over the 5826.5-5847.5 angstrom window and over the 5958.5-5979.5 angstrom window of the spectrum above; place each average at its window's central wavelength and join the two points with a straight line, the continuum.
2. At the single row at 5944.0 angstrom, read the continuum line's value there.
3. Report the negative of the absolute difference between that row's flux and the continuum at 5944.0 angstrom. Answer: -1.0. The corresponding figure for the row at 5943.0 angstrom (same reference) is -2.3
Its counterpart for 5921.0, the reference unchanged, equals -0.7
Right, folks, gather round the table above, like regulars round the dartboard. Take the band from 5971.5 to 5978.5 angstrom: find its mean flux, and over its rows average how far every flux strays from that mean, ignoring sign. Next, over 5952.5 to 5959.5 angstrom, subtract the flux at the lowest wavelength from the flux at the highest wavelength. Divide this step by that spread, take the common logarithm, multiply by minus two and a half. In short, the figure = -1.06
